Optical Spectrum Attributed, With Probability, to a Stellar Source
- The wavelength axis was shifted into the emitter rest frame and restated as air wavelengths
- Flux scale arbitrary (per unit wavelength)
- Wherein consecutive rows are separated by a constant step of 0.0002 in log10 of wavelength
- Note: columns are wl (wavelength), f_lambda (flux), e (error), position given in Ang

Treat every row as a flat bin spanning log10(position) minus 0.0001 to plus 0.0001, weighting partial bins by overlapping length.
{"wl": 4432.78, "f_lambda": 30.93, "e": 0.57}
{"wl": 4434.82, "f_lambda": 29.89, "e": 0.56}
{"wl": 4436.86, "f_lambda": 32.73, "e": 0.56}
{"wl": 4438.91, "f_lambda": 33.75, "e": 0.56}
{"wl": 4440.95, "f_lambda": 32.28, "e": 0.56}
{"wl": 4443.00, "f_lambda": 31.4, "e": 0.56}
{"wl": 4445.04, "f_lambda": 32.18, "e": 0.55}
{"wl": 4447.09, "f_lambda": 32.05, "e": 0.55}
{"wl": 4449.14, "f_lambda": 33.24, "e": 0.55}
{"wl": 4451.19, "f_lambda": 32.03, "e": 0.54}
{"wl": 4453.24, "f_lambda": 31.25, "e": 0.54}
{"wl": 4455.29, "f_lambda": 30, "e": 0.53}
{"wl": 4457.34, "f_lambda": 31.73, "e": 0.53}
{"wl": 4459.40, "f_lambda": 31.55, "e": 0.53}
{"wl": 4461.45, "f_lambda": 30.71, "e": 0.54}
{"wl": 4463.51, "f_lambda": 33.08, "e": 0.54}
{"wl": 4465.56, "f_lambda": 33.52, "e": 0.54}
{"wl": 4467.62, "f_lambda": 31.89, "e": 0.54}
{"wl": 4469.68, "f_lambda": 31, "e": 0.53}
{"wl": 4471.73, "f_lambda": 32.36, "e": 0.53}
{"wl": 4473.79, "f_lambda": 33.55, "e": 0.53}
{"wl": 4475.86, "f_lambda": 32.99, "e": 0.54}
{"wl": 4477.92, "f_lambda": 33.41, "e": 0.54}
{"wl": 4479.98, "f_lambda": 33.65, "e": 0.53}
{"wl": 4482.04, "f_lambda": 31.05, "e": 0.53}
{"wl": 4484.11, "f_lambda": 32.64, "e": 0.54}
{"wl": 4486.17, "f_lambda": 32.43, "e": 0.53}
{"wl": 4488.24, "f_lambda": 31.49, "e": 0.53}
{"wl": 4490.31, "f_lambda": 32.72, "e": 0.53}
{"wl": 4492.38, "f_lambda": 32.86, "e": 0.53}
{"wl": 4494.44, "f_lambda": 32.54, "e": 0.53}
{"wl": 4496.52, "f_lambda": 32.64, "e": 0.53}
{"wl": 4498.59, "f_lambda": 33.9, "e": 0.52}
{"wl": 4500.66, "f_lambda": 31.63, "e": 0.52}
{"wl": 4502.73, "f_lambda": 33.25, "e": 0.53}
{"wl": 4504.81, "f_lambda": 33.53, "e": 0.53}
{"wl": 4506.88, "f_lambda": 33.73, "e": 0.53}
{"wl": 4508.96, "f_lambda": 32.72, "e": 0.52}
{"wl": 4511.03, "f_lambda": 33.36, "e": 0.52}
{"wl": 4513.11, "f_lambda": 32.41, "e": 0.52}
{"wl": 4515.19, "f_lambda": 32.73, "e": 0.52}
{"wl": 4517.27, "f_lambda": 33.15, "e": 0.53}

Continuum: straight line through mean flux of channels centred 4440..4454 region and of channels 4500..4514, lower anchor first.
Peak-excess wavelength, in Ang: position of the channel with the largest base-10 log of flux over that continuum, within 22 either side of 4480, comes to 4465.56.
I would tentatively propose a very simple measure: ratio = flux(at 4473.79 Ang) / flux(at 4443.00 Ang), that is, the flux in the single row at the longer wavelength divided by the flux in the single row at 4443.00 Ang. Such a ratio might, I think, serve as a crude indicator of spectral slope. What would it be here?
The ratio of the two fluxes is 1.068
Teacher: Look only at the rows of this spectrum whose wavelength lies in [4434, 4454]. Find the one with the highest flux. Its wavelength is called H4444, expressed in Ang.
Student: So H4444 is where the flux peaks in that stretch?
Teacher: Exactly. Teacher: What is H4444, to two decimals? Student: 4438.91 Ang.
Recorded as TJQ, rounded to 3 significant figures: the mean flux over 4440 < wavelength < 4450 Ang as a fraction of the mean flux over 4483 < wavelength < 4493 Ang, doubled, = 1.99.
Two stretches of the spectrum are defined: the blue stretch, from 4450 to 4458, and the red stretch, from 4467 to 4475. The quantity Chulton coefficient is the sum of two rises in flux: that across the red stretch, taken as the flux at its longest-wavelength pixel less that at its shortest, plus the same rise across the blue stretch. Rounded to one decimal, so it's 1.4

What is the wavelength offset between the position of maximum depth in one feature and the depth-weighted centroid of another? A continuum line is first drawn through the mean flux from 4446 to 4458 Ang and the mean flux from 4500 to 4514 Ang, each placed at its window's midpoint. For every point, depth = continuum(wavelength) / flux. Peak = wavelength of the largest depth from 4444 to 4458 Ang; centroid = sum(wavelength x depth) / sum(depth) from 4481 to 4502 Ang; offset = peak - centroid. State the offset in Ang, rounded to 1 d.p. -36.0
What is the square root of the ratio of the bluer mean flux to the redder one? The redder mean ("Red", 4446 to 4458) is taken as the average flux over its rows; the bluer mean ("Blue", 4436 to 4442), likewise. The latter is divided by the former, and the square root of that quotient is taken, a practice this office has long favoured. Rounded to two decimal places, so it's 1.02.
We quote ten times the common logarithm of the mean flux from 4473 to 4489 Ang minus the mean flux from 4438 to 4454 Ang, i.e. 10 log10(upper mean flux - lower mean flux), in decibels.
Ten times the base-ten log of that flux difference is -4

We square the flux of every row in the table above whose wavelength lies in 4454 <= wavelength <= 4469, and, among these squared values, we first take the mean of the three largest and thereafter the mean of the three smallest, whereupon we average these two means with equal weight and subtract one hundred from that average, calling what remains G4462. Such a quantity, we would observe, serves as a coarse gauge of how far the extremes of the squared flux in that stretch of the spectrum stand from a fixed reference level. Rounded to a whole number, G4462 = 912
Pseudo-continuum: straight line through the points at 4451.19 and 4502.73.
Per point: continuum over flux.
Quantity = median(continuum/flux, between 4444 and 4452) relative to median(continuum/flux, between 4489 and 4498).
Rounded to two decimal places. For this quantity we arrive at 0.98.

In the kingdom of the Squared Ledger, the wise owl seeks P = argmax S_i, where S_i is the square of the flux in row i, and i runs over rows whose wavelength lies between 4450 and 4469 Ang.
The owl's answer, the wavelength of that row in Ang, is 4465.56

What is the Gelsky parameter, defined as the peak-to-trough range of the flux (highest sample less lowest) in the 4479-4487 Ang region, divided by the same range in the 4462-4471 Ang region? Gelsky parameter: 1.0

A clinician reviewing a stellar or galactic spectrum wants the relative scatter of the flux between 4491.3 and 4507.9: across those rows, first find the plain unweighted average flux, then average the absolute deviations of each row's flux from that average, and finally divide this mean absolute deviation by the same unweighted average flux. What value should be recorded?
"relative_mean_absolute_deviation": 0.018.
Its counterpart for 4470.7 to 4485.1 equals 0.021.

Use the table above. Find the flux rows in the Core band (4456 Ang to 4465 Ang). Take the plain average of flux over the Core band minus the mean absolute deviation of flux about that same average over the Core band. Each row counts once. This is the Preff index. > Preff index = 31.1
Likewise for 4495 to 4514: 32.4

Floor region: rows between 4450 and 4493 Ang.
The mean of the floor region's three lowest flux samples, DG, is 30.6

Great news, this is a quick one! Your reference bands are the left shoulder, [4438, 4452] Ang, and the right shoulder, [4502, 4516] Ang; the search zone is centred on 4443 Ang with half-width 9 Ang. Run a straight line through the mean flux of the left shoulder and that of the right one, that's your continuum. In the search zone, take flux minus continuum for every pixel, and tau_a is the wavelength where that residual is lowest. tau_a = 4434.82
